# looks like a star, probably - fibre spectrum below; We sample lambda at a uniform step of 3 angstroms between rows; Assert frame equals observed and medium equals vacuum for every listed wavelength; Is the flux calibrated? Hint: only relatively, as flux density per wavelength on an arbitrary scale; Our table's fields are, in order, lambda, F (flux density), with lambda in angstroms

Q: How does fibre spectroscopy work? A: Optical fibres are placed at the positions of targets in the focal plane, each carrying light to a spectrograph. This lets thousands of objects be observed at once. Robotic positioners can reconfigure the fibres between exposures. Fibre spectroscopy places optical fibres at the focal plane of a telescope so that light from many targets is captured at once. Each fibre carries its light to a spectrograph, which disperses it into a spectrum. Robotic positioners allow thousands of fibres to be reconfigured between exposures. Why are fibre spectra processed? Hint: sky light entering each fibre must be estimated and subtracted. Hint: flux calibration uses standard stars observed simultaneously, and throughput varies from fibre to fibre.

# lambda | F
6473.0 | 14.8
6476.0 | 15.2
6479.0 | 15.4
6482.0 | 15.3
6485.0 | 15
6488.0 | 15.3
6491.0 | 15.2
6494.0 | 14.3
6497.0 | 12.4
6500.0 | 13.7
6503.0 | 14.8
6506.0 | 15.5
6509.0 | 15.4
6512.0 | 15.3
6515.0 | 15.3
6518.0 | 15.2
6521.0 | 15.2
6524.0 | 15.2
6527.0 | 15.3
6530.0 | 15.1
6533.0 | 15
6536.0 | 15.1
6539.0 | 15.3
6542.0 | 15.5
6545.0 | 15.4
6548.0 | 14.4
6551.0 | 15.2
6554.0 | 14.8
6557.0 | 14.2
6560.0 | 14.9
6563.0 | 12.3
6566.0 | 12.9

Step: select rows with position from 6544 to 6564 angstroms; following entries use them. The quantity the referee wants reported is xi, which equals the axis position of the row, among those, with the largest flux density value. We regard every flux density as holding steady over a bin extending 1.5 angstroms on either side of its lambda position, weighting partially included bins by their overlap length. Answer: 6545.0 angstroms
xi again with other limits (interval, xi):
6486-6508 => 6506.0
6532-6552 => 6542.0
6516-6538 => 6527.0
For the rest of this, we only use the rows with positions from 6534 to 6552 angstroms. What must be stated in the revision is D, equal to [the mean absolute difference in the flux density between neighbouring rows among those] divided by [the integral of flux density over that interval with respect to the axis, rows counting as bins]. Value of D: 0.0017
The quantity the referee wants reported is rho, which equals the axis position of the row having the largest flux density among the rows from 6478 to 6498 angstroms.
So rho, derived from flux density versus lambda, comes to 6479.0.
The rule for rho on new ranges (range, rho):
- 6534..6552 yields 6542.0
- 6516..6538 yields 6527.0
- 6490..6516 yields 6506.0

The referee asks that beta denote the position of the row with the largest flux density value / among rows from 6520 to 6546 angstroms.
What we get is 6542.0 angstroms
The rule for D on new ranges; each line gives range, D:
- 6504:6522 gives 0.0002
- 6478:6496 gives 0.0013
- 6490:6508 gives 0.0046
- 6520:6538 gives 0.0004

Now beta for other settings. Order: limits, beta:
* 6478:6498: 6479.0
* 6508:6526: 6509.0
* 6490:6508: 6506.0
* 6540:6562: 6542.0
